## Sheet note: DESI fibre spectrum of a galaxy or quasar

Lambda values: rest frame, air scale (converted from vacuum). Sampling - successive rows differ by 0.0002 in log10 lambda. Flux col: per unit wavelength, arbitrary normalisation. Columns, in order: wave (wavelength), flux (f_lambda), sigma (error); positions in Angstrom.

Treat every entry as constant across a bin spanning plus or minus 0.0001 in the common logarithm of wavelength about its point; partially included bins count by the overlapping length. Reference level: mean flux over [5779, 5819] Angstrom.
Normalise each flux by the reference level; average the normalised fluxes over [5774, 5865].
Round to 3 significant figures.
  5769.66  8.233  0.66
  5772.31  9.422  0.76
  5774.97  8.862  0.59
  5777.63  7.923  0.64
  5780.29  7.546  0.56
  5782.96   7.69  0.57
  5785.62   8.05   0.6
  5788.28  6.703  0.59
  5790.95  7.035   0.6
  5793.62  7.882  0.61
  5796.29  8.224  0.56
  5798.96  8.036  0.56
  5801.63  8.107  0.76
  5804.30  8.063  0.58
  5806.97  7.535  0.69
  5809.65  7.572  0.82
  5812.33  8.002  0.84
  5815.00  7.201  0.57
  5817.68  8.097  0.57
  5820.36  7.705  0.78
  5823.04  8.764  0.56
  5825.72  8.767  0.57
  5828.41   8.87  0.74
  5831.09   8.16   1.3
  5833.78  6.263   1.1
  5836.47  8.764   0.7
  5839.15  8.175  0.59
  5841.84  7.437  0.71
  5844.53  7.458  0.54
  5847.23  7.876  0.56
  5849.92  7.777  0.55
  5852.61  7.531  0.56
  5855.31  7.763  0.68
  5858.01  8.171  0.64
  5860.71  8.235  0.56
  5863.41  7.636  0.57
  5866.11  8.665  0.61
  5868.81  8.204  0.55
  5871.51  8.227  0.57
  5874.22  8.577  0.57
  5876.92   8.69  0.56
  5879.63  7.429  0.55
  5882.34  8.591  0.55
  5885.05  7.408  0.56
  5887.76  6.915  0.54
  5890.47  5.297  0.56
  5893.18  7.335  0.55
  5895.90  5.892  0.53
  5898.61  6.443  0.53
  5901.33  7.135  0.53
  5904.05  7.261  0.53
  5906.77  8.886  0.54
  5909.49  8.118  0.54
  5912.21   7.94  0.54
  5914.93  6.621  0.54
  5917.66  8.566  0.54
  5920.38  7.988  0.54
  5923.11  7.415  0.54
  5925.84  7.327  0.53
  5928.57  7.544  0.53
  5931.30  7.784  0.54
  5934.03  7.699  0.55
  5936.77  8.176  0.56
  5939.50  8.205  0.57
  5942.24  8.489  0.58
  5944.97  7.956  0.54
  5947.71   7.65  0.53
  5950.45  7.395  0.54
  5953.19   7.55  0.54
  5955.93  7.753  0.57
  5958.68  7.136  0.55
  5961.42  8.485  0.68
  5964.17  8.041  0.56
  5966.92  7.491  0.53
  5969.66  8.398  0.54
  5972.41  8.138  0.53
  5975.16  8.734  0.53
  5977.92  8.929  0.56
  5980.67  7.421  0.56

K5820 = 1.02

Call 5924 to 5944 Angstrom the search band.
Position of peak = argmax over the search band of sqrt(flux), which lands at 5942.24 Angstrom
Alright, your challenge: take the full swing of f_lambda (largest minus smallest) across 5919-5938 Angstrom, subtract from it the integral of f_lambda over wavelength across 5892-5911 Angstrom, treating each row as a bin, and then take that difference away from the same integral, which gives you 277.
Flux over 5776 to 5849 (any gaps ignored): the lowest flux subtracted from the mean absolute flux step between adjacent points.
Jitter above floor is -5.7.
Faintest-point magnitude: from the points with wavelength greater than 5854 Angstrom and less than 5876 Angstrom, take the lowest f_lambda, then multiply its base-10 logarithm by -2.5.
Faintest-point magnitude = -2.21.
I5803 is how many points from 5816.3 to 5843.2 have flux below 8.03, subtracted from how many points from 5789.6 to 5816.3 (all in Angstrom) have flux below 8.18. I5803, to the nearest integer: 6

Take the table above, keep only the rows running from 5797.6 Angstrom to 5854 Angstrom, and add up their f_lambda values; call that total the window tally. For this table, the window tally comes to 166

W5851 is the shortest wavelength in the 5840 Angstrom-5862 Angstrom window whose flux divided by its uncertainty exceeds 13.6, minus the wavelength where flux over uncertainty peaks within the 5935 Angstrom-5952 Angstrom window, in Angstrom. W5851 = -100.4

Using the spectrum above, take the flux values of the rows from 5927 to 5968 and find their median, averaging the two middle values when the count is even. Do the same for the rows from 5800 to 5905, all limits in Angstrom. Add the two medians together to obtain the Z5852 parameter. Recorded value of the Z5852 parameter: 15.5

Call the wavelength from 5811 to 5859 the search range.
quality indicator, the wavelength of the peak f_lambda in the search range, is 5828.41 Angstrom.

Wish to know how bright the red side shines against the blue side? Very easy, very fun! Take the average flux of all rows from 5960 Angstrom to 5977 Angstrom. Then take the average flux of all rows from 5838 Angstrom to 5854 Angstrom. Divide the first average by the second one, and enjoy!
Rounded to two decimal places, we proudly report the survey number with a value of 1.07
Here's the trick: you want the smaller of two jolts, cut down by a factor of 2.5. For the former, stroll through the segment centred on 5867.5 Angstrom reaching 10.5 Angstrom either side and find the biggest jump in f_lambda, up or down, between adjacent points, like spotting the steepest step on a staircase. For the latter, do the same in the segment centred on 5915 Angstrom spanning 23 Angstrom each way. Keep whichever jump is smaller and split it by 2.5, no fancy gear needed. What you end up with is 0.41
